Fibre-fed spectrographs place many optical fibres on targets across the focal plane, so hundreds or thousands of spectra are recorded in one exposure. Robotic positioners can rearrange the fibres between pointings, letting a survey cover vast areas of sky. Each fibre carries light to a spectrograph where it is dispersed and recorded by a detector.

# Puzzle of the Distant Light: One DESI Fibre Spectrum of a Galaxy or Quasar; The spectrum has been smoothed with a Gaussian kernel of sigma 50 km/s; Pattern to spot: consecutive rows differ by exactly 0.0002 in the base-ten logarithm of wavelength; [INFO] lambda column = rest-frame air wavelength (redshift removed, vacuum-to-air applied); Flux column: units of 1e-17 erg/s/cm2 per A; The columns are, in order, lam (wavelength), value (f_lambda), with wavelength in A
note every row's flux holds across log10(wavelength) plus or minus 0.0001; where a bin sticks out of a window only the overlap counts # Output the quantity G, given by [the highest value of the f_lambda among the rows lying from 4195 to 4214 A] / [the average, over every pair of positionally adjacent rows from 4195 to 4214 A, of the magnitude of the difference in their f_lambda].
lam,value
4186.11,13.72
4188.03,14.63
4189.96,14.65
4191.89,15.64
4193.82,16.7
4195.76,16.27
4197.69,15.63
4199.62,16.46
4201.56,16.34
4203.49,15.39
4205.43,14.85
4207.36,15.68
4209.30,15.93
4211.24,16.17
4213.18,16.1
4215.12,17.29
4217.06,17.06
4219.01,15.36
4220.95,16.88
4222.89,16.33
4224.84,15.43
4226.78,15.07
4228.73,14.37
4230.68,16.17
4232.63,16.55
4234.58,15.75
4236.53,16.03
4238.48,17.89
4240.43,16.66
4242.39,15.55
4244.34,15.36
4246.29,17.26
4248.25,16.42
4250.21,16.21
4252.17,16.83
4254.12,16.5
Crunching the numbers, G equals 33.1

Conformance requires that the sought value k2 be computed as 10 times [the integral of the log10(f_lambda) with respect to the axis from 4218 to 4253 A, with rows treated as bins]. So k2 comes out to 422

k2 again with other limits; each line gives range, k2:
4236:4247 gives 134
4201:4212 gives 132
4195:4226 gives 374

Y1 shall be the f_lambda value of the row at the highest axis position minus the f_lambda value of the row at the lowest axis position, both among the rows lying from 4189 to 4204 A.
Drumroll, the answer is 0.7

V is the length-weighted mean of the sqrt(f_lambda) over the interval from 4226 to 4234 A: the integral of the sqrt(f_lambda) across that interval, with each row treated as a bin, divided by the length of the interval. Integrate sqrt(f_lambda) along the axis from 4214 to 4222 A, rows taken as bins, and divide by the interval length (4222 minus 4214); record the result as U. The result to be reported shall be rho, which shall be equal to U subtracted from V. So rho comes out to -0.14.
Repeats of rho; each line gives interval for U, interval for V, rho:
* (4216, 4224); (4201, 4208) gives -0.10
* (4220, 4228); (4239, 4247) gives 0.05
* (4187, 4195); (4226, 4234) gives 0.02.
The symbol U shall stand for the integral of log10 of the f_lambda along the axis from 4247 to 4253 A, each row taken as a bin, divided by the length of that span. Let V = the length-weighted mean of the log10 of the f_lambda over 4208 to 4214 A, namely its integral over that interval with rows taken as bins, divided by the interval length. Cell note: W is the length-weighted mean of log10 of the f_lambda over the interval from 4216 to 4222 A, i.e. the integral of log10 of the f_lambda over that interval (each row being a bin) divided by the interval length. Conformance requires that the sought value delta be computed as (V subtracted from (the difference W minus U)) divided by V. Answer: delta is -1.00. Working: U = 1.22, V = 1.20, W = 1.22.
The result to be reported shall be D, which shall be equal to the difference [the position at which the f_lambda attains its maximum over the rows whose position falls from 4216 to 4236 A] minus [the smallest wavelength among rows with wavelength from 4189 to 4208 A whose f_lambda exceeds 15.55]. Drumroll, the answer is 25.2 A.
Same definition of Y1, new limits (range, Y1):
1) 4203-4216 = 1.9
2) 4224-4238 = 0.6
